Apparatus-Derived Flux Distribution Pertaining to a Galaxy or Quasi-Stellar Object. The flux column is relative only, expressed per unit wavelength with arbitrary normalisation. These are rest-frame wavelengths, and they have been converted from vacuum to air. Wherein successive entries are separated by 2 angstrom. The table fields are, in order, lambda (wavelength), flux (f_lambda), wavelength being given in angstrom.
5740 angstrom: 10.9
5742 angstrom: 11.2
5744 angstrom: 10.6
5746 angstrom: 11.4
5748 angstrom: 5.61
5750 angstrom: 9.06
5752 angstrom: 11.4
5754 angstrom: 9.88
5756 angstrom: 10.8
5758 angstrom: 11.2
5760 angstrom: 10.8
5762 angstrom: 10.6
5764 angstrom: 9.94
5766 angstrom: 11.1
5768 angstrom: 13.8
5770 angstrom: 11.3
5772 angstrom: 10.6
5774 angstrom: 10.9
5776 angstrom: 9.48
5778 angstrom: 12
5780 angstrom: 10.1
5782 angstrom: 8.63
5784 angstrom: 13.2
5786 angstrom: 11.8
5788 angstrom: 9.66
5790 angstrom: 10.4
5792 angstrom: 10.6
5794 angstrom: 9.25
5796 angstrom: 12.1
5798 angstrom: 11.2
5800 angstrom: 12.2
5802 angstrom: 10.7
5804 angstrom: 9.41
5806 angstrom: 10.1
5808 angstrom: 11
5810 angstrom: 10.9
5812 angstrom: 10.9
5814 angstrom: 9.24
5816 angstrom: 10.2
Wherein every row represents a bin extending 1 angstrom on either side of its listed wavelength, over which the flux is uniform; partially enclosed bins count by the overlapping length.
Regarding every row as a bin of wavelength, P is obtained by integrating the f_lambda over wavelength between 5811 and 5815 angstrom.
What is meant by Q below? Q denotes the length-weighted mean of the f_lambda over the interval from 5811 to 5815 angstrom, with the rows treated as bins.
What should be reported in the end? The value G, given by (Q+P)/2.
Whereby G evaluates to 25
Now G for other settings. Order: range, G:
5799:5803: 29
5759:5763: 27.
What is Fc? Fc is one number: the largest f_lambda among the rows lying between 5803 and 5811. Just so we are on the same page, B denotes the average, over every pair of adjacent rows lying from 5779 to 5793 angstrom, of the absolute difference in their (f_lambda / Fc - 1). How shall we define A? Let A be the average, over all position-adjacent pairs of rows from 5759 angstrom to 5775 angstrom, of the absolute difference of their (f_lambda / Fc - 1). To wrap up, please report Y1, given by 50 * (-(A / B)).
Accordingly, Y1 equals -33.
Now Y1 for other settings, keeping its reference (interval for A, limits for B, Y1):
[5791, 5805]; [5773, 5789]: -34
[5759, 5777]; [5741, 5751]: -23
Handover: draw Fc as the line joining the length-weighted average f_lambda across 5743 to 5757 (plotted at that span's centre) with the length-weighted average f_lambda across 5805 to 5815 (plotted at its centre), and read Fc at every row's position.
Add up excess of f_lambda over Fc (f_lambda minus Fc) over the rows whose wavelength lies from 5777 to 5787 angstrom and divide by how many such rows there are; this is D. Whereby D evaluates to 1.00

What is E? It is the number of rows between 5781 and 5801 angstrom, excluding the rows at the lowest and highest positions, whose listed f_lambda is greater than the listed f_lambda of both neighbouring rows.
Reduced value 3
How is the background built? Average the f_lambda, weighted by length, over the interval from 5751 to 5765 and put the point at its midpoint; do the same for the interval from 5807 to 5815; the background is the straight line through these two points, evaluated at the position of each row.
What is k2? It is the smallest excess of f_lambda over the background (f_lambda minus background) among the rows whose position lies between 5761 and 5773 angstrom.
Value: -0.7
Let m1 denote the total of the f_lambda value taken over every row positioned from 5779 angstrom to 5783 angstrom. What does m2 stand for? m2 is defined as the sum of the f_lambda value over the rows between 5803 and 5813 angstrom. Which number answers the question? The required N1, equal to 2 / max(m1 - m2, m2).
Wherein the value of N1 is 0.038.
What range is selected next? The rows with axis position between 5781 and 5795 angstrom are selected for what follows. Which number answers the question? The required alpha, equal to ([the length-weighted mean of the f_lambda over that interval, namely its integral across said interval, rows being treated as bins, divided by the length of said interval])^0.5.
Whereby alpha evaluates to 3.241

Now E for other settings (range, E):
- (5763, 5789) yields 4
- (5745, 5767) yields 2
